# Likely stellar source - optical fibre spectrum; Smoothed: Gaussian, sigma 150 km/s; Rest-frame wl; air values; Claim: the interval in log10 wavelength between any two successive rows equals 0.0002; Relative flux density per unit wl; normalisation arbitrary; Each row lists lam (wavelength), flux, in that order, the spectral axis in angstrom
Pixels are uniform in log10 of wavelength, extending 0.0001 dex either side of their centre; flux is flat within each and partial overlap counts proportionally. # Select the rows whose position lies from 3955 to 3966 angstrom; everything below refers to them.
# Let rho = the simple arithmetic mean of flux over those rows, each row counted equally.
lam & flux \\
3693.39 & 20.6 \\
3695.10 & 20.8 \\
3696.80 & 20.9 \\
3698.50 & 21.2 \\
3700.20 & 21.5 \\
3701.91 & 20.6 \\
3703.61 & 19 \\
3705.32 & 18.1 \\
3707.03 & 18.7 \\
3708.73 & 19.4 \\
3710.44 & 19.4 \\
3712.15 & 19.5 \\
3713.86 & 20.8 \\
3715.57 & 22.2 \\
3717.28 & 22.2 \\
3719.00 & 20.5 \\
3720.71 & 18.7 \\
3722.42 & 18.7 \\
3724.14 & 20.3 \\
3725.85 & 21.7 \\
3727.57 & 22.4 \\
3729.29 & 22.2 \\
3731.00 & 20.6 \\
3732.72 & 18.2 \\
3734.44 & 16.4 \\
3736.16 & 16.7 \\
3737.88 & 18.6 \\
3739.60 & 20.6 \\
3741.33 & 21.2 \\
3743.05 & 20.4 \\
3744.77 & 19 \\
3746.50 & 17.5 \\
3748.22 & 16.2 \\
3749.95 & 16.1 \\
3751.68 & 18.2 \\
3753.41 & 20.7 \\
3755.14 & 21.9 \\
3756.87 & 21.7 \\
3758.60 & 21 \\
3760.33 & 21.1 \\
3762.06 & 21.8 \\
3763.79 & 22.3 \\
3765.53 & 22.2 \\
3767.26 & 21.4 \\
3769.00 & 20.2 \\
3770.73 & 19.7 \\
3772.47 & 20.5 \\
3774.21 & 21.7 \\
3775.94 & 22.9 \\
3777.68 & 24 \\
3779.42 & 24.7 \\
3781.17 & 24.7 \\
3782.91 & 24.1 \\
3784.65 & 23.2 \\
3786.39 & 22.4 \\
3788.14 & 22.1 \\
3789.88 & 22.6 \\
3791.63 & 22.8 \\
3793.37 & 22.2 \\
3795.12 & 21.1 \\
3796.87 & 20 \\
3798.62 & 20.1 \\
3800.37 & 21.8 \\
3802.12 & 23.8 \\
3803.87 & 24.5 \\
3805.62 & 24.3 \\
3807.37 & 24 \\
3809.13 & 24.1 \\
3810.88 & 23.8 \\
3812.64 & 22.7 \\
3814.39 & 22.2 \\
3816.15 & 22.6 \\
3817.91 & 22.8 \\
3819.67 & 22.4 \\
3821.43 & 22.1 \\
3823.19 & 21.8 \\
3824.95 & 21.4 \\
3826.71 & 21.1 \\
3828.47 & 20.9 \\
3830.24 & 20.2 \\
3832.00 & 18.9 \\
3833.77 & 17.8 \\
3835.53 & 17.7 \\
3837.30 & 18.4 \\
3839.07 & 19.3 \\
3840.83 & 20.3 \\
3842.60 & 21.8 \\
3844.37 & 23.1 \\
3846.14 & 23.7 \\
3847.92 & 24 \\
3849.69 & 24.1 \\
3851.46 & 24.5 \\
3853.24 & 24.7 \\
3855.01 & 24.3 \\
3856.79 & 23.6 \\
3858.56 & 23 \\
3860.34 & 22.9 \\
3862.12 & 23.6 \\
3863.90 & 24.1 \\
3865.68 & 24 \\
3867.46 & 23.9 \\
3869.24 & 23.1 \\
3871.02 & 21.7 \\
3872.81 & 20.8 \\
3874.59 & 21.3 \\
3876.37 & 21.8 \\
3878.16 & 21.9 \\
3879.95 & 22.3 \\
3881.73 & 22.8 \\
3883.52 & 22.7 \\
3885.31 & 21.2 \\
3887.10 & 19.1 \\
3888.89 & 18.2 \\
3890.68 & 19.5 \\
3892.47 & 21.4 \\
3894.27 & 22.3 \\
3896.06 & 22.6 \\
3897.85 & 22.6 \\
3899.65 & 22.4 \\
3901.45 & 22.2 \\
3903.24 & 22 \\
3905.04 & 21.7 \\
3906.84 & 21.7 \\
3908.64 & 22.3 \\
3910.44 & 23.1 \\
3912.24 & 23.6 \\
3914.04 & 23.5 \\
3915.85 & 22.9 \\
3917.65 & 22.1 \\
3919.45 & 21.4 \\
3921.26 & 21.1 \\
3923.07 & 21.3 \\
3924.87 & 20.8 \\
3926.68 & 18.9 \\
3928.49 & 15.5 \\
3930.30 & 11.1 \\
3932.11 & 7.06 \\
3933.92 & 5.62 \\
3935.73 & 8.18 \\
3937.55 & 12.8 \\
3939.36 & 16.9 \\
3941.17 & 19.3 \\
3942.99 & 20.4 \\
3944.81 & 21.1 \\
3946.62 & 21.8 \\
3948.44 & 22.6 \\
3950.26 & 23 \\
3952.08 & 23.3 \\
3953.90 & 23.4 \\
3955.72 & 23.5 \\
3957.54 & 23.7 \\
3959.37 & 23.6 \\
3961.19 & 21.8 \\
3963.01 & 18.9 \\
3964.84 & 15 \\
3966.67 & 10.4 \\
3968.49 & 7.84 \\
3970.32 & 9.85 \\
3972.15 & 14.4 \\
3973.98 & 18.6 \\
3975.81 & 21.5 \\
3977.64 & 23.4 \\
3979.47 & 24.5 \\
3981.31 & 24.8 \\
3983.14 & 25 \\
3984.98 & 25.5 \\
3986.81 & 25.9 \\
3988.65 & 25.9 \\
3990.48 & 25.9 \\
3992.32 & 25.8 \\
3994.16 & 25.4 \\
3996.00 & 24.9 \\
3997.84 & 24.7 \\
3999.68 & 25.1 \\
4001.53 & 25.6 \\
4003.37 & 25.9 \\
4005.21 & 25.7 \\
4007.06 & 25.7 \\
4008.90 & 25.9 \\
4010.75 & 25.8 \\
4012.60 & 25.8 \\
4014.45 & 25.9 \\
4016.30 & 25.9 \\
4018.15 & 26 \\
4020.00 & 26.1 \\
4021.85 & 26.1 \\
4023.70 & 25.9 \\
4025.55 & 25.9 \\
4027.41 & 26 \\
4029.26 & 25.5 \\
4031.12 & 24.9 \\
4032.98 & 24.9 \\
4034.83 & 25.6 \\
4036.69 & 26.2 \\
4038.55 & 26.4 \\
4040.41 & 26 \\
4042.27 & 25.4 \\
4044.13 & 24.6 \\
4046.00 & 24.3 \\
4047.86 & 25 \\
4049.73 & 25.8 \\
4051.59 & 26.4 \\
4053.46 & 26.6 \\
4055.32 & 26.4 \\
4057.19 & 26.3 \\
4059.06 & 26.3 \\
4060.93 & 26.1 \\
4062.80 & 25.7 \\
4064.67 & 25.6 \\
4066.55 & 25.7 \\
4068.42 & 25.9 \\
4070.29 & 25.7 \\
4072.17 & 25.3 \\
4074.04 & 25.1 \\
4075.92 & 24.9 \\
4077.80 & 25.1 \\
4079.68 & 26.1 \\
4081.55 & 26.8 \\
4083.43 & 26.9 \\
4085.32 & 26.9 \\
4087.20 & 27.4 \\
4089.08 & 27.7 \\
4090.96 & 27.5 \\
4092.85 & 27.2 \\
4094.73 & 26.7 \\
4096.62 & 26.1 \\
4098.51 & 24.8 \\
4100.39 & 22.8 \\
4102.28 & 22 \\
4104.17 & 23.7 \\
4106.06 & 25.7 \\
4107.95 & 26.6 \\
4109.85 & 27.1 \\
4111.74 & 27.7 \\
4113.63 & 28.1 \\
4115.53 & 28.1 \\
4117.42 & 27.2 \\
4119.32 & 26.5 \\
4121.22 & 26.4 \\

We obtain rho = 21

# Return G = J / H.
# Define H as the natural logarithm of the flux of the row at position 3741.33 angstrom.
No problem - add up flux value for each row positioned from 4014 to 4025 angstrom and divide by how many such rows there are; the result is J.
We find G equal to 8.5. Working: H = 3.05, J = 26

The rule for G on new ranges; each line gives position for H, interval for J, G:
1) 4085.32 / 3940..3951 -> 6.5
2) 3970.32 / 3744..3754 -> 7.8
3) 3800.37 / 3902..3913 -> 7.3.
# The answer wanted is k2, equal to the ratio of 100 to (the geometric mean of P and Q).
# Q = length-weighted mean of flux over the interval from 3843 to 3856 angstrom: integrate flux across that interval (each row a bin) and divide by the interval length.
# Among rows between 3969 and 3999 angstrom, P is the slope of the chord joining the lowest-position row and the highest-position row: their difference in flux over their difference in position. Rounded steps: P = 0.54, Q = 24.0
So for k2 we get 28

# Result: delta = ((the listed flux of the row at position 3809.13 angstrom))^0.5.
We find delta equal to 4.9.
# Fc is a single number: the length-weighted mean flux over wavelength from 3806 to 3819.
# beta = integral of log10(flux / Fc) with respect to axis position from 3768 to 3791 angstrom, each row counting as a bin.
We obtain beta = -0.3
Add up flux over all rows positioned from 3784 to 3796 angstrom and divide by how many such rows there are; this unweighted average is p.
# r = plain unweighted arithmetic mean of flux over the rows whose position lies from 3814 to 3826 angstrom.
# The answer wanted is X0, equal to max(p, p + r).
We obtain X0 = 44.5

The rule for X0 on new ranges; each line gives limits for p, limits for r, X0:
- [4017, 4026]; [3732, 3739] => 43.5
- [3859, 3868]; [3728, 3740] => 42.7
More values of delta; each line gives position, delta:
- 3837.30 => 4.3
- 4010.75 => 5.1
